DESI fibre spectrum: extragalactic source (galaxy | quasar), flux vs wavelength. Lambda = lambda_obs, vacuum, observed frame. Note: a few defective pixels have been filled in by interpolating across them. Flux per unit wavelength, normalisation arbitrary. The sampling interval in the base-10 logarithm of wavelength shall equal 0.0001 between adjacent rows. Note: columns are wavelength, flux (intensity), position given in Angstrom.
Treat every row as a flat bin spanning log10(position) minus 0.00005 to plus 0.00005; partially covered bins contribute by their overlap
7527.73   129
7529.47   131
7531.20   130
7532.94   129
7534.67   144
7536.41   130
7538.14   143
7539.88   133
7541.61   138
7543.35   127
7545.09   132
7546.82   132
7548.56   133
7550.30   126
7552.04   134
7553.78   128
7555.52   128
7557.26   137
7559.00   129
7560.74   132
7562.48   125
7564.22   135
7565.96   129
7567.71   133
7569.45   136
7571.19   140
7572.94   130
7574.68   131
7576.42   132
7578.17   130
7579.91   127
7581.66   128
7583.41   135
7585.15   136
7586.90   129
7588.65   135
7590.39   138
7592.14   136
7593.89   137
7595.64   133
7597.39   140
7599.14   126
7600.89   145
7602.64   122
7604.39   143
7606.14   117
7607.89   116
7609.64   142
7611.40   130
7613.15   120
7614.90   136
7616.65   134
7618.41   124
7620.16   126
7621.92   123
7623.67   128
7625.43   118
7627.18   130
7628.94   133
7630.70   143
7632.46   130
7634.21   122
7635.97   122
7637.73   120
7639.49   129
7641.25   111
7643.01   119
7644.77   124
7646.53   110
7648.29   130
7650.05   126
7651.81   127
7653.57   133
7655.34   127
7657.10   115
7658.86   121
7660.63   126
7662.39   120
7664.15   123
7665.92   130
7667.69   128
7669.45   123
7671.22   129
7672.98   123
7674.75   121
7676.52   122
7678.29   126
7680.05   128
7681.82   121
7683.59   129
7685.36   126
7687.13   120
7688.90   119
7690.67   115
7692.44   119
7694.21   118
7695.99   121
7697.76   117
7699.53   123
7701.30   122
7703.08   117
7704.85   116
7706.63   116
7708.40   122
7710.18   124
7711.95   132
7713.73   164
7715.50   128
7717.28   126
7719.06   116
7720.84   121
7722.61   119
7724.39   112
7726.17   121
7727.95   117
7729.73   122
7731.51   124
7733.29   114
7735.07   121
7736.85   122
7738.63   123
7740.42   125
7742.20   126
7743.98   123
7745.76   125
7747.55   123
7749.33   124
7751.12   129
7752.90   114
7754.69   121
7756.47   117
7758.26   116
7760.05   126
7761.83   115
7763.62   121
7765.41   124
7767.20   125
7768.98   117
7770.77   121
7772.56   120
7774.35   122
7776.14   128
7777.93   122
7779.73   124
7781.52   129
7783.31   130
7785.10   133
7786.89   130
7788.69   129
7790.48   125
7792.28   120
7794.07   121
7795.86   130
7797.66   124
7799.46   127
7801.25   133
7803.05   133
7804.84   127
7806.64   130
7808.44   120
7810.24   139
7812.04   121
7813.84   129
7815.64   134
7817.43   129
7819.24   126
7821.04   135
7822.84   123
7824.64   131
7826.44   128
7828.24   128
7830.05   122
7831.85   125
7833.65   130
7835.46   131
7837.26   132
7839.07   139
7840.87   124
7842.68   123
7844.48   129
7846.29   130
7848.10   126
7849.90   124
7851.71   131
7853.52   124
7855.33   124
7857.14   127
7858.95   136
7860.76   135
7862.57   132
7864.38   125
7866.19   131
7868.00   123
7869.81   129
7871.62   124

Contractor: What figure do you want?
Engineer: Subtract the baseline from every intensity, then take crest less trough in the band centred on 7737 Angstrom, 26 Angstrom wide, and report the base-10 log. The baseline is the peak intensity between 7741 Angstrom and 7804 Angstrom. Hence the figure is 1.15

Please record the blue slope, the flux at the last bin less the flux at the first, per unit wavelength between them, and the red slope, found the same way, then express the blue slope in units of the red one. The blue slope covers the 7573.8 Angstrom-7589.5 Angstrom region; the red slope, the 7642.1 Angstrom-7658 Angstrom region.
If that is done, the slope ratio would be -1.0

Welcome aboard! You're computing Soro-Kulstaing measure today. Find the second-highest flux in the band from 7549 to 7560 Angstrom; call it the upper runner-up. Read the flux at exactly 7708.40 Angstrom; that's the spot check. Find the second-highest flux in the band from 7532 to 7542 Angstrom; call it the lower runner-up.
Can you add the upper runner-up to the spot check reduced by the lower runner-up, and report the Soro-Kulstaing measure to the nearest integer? 113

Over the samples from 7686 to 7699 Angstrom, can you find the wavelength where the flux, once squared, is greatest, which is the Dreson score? 7695.99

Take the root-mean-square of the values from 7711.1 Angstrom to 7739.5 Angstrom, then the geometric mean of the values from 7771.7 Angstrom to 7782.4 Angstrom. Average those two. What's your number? 124.3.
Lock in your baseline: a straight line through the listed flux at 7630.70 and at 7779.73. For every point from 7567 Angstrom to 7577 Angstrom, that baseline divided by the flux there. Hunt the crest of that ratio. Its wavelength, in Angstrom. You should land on 7572.94 Angstrom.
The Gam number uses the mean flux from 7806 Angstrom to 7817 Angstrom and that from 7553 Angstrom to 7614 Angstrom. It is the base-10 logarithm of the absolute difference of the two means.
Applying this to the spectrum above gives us 0.46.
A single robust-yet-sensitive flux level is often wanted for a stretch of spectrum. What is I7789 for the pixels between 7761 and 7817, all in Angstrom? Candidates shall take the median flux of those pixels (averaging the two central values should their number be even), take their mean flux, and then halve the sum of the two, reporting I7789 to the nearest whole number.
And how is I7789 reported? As 125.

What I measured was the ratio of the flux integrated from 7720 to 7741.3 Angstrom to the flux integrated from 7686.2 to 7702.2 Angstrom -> 1.3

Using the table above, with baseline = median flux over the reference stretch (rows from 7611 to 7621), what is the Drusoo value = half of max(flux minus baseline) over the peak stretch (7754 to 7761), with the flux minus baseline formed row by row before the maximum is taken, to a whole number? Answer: -1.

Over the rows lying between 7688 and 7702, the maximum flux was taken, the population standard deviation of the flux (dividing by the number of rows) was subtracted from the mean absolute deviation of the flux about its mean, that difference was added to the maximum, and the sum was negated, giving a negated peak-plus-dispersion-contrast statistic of -123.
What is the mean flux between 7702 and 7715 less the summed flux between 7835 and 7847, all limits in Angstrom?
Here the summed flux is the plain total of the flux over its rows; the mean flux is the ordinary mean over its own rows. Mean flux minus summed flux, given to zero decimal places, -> -781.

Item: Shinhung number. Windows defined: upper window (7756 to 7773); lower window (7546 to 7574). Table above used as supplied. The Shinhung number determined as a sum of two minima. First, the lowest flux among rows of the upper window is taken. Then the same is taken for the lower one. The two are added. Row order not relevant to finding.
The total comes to 240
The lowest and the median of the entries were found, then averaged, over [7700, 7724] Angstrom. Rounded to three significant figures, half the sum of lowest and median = 119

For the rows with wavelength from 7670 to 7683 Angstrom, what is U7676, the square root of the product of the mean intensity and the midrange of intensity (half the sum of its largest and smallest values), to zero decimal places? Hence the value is 125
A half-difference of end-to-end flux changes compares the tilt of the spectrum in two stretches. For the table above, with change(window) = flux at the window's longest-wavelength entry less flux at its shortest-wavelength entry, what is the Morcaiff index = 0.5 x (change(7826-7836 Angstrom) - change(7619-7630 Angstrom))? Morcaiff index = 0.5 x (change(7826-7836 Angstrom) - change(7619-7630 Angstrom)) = -2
